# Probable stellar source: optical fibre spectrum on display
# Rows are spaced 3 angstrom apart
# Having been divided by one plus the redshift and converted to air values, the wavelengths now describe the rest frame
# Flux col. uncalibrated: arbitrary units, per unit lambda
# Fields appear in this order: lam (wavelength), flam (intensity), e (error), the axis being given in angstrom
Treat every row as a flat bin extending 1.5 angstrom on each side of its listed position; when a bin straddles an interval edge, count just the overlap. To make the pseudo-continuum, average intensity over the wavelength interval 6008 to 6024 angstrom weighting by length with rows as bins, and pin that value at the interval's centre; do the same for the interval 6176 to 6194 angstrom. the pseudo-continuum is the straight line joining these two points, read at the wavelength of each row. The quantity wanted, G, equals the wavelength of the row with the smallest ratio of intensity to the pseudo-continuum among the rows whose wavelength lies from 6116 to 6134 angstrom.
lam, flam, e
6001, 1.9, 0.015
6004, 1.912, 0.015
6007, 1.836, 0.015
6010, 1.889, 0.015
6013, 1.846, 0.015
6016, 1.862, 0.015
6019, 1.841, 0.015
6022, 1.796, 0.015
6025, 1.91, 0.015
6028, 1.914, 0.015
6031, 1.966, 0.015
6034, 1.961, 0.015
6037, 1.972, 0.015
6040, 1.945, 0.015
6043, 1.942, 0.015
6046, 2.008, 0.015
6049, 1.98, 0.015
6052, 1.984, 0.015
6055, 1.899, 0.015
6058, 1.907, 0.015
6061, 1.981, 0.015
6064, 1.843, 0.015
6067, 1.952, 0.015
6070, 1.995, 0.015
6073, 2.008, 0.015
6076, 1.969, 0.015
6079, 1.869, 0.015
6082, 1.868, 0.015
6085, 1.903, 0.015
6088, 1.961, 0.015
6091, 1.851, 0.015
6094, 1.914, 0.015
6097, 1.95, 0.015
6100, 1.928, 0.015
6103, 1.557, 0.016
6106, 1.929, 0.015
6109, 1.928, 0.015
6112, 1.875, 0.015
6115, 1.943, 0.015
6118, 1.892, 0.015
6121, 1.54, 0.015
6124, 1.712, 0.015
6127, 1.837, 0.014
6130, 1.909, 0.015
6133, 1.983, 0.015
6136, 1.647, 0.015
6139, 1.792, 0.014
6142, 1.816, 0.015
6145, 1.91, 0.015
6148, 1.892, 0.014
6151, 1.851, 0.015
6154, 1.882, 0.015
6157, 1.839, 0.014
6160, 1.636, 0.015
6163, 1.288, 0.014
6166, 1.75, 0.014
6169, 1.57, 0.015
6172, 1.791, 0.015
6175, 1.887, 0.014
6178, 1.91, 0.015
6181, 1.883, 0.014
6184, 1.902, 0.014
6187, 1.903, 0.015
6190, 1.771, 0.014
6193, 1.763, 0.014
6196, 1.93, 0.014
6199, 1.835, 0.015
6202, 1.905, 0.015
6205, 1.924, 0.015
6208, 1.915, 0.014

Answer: 6121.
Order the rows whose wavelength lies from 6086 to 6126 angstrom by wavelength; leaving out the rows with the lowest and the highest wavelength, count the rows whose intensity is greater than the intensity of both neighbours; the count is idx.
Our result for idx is 3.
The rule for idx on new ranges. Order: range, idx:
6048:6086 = 3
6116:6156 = 2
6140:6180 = 3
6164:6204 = 3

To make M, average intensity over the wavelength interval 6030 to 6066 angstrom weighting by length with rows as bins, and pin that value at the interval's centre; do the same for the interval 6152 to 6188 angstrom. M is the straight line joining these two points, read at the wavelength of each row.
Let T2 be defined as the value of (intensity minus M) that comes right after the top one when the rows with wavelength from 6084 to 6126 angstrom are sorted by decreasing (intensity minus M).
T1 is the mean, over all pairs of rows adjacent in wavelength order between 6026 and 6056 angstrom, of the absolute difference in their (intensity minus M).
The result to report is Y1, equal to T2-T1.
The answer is 0.04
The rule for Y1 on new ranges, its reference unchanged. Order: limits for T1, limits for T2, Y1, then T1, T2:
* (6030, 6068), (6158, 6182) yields 0.08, 0.05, 0.13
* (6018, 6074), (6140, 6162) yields 0.04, 0.05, 0.09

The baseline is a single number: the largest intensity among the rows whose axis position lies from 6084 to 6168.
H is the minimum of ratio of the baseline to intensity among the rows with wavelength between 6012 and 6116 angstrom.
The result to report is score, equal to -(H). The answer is -0.988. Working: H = 0.99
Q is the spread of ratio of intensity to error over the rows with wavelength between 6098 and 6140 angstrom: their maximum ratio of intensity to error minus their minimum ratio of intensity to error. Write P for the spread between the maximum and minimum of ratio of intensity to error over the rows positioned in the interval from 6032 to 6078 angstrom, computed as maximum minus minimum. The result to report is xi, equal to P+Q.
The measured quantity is 45.9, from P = 11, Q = 35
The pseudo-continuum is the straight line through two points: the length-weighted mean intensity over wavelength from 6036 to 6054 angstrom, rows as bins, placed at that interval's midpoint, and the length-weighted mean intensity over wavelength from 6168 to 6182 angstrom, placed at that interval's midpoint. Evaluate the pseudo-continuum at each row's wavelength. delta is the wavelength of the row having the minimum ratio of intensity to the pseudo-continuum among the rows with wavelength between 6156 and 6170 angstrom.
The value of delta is 6163 angstrom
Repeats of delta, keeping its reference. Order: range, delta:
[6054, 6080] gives 6064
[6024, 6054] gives 6025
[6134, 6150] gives 6136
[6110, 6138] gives 6121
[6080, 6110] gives 6103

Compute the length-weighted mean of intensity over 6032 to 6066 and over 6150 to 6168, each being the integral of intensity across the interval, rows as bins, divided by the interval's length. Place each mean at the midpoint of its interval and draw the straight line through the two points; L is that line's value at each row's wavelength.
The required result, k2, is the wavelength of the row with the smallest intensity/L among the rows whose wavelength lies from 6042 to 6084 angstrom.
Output 6064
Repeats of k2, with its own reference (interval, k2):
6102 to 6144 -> 6103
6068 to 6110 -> 6103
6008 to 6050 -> 6022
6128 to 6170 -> 6163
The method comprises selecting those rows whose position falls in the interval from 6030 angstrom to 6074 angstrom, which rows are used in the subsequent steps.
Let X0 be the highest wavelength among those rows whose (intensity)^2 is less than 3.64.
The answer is 6064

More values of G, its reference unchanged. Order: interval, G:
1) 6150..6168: 6163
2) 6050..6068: 6064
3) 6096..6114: 6103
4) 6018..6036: 6022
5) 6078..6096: 6091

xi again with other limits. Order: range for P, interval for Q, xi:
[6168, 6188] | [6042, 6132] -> 67.7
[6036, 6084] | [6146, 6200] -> 56.9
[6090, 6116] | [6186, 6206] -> 48.2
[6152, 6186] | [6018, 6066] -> 58.0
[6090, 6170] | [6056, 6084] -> 54.1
